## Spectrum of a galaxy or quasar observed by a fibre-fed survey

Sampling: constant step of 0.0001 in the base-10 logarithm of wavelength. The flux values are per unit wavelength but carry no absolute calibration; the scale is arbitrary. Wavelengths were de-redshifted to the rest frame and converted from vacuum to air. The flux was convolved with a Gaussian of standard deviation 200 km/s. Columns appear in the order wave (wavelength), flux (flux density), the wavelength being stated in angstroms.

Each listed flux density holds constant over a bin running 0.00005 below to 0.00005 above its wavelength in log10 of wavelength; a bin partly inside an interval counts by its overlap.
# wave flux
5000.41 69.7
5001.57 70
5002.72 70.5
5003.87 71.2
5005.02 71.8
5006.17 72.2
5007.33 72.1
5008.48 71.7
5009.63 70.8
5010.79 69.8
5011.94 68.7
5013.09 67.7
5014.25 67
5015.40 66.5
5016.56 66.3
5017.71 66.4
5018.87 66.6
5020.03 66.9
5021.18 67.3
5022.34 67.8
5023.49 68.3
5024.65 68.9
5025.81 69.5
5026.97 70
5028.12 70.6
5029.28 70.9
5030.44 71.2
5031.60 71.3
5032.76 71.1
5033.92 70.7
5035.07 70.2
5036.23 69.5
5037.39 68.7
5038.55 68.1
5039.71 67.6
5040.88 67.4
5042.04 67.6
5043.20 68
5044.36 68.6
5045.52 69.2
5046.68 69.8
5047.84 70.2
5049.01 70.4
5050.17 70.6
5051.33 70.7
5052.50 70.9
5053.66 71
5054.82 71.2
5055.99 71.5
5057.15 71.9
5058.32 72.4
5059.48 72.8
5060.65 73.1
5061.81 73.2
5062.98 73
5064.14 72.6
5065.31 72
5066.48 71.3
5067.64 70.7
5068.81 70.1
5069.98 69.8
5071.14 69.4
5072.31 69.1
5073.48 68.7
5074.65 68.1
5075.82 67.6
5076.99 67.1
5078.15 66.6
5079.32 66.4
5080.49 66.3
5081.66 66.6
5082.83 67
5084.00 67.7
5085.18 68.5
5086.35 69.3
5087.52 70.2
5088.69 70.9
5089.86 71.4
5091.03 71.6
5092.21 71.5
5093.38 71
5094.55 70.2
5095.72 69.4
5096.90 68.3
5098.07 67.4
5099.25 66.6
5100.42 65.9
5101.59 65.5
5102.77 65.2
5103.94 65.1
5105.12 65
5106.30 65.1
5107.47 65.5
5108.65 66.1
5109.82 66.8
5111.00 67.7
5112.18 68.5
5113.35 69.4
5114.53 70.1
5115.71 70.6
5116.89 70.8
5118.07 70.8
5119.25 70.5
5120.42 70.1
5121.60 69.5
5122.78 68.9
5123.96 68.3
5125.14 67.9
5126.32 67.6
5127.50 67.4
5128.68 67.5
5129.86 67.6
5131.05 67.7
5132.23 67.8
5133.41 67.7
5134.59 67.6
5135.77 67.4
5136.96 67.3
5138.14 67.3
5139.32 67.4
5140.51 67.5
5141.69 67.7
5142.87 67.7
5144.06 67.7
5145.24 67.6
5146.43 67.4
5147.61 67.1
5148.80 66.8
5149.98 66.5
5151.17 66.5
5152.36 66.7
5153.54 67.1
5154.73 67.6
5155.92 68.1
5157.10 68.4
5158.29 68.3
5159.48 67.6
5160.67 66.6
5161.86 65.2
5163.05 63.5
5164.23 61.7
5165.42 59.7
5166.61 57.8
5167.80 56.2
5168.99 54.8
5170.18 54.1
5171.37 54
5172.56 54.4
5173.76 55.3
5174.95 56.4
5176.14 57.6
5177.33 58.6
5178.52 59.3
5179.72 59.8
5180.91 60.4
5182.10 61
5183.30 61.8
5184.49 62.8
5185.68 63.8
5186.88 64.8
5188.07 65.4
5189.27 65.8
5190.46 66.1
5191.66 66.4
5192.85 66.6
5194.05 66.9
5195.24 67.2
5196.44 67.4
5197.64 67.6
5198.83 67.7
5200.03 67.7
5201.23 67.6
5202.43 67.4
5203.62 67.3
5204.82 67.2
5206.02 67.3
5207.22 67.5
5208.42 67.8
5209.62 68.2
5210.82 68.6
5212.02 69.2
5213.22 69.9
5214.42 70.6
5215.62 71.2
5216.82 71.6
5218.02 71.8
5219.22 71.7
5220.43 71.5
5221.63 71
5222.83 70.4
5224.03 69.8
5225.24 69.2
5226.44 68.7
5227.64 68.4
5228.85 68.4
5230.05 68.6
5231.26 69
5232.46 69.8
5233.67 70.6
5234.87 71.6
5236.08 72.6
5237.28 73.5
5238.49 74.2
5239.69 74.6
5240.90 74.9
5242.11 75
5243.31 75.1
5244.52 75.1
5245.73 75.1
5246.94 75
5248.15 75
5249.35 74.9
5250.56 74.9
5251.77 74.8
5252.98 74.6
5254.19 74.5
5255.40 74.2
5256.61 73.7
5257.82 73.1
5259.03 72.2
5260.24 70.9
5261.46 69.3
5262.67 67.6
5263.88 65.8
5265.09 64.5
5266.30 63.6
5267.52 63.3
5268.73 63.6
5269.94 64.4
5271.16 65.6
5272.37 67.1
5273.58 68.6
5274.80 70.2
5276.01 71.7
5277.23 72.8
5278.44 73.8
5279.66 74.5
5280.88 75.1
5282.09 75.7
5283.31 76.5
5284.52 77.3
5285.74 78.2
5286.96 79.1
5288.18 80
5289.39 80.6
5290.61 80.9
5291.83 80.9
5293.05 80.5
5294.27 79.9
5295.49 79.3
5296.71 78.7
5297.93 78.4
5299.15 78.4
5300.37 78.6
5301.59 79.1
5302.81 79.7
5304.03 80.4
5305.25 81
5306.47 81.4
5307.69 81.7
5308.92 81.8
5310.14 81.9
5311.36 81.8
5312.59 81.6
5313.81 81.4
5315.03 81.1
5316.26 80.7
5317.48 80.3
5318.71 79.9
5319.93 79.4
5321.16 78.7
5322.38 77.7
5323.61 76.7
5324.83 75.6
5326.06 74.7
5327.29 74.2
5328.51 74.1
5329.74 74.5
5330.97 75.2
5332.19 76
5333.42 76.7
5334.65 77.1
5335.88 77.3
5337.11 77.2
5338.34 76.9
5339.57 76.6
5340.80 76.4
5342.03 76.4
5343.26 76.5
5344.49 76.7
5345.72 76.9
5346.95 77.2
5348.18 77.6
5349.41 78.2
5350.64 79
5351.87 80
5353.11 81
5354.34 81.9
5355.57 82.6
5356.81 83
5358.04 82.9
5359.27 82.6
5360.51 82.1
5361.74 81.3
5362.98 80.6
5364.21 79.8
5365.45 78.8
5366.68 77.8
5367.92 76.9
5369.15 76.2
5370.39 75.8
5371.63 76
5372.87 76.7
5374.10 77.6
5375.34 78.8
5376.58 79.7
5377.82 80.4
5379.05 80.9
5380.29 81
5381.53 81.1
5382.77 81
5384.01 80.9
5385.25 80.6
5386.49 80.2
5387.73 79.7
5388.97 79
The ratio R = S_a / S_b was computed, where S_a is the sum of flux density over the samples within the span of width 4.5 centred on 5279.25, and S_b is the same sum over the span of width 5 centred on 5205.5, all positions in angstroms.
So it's 1.10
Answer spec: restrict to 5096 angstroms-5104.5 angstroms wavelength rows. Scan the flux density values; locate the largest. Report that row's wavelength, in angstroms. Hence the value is 5096.90 angstroms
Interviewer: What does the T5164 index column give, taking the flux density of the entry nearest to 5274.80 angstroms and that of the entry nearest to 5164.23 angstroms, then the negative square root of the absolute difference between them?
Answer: -2.9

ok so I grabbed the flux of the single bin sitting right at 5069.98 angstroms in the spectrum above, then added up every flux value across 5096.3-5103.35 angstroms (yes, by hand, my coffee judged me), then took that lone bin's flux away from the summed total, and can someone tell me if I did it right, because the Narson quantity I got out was 329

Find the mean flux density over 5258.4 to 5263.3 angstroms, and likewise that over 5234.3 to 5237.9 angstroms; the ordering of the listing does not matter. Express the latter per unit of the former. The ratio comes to 1.04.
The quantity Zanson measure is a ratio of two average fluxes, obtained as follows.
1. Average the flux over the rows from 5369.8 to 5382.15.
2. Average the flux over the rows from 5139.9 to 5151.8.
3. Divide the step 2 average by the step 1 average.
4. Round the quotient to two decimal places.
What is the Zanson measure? 0.85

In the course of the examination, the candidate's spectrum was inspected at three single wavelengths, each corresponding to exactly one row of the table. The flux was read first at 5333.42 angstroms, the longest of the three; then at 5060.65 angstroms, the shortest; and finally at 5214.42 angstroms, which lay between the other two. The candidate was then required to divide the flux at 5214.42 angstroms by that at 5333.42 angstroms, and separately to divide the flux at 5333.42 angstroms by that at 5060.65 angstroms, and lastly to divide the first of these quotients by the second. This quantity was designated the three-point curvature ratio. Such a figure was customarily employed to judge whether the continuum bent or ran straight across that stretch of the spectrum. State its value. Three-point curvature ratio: 0.877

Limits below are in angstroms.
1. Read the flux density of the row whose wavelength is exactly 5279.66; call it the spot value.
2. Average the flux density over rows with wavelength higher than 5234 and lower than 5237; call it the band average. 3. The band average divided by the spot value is 0.97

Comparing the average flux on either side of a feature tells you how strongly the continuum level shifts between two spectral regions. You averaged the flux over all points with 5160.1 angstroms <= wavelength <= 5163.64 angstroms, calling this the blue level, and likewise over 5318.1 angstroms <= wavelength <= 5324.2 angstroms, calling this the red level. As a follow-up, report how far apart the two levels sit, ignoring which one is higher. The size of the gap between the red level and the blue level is 13.4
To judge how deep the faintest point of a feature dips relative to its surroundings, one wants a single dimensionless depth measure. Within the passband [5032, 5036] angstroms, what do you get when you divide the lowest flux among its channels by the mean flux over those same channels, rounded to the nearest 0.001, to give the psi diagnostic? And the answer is 0.993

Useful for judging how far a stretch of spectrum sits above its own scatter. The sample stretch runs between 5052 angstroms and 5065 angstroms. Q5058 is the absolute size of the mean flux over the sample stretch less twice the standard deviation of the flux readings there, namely 70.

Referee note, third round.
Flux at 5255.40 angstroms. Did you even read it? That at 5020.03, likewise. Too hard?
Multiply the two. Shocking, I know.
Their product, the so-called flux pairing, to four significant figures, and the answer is 4964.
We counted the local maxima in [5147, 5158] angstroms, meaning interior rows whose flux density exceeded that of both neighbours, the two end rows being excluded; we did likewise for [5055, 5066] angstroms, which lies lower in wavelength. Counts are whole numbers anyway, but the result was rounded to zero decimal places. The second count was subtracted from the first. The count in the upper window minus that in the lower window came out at -1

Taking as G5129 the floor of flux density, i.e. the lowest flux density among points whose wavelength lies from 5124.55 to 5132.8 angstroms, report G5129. 67.4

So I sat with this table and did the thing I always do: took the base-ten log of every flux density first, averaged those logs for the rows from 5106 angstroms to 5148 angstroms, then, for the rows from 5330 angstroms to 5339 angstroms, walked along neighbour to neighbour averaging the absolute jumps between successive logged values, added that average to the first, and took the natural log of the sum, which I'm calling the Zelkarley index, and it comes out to 0.607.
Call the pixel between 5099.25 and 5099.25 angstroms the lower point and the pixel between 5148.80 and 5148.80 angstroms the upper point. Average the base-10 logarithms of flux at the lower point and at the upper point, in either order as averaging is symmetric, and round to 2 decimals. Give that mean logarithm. 1.82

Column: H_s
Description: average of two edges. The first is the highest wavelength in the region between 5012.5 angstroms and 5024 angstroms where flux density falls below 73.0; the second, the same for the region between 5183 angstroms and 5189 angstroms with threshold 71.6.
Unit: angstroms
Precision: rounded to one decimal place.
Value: 5105.8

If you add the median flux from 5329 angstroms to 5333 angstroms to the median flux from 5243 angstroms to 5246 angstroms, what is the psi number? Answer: 150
